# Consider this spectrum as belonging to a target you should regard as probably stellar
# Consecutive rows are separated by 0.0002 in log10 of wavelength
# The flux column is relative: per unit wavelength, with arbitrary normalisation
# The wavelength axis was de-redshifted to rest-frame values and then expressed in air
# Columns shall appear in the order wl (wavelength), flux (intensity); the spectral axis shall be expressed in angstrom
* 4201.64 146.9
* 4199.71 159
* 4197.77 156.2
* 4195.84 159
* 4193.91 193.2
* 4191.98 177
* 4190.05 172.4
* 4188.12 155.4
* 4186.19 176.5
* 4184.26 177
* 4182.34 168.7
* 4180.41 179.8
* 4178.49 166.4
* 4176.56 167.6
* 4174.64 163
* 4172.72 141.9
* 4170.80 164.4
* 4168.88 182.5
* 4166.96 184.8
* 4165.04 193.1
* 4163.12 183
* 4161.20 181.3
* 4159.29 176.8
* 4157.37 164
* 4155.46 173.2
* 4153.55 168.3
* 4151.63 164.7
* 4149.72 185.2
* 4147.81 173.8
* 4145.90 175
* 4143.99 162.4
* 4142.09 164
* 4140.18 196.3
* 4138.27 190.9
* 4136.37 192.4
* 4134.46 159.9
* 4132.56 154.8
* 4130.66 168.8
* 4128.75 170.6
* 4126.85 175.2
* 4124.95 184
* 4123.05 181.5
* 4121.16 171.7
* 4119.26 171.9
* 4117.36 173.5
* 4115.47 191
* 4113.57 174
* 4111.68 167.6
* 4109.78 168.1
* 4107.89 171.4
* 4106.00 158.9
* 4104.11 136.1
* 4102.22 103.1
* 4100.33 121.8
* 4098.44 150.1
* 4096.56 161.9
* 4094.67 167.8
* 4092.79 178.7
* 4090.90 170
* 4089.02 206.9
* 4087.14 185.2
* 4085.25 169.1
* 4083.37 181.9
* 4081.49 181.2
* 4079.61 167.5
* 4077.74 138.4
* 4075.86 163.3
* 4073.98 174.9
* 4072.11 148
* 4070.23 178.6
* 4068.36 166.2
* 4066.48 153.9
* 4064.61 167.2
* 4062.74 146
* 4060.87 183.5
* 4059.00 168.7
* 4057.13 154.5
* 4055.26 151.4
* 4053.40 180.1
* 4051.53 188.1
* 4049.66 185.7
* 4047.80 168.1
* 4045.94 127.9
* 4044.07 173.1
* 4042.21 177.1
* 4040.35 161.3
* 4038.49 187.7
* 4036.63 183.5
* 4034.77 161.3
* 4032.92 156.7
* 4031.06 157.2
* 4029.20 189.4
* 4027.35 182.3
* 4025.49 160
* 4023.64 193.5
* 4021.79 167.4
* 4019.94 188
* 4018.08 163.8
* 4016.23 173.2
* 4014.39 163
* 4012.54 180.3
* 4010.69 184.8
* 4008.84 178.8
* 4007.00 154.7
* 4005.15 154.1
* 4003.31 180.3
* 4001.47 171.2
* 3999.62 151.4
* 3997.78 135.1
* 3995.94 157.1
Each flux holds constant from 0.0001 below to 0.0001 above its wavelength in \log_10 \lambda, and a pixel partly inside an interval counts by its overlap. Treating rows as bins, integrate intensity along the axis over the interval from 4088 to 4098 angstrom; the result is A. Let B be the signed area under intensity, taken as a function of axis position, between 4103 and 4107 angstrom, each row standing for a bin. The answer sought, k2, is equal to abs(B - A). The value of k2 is 1175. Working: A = 1759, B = 584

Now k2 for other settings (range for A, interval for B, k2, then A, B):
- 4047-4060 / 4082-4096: 289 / 2223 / 2512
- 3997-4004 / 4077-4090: 1178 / 1115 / 2293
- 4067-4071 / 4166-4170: 51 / 680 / 731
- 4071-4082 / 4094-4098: 1128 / 1779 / 652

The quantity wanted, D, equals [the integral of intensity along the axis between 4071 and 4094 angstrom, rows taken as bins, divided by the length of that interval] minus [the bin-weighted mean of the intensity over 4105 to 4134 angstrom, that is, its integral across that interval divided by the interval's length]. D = 0.2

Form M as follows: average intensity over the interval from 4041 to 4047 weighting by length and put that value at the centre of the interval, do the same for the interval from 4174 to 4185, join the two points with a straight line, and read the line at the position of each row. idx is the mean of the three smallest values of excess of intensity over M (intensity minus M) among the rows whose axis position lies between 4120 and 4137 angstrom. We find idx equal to -6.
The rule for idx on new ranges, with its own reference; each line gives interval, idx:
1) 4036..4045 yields 11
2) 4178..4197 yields -11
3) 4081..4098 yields 3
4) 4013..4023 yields 7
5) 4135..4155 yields -4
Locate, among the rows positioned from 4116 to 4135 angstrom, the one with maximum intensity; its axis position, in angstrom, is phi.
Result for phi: 4124.95 angstrom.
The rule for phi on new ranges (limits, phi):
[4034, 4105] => 4089.02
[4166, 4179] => 4166.96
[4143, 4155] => 4149.72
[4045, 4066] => 4051.53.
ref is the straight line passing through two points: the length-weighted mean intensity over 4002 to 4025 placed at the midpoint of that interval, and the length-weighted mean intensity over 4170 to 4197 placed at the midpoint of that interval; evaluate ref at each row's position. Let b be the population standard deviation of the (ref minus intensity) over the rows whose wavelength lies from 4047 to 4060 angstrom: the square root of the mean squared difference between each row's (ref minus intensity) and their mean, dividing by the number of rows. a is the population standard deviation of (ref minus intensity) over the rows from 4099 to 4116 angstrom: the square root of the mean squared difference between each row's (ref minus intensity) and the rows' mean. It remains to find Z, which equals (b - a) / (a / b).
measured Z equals -7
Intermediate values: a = 26.8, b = 13.4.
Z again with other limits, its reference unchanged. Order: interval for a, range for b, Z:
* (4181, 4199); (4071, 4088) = 5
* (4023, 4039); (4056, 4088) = -1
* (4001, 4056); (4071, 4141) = 8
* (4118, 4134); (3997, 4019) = 11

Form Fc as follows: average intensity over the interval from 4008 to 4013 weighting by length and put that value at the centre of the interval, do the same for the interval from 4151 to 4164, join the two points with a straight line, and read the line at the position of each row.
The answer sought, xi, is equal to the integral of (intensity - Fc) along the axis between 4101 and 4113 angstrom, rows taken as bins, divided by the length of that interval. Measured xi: -25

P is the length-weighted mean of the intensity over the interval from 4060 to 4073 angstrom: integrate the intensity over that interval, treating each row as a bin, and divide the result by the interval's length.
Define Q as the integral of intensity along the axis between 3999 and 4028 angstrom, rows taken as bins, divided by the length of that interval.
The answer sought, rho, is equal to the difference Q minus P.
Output 9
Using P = 163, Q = 172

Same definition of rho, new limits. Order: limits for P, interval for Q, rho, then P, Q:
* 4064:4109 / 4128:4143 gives 12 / 163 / 175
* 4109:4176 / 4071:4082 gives -12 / 174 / 162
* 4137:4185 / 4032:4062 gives -5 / 174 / 169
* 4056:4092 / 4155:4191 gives 4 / 169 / 172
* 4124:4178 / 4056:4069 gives -11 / 174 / 163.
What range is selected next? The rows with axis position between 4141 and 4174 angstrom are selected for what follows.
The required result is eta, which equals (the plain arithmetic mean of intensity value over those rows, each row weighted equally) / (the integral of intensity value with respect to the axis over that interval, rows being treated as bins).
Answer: 0.0303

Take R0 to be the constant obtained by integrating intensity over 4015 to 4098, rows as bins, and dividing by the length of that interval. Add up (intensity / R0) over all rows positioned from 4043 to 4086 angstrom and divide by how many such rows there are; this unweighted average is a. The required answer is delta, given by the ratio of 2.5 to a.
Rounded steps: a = 0.98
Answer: 2.56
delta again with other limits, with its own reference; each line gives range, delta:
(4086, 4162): 2.50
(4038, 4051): 2.52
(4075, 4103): 2.61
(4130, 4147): 2.45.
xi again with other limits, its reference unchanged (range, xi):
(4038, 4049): -14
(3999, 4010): -16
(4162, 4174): 2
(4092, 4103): -29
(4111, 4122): 0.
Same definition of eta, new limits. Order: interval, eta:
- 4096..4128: 0.0312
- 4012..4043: 0.0323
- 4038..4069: 0.0323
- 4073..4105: 0.0312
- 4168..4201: 0.0303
